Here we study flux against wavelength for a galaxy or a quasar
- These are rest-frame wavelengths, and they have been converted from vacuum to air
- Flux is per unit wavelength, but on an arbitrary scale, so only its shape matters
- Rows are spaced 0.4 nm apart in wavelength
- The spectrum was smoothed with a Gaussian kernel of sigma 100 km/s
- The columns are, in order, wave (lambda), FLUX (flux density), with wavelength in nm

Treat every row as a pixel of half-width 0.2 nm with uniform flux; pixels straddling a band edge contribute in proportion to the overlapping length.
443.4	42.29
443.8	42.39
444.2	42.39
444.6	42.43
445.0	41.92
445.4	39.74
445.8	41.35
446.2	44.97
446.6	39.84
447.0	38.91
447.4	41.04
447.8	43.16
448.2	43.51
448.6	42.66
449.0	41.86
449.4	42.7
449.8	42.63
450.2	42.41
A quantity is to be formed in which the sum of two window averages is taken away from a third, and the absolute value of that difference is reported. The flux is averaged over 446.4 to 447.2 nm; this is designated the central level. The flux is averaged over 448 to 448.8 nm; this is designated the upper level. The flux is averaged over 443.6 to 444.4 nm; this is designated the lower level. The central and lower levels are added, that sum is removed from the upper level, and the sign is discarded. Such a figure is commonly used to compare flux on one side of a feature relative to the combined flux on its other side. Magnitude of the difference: 39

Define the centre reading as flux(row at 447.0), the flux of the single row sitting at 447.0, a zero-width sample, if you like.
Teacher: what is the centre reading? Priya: 38.91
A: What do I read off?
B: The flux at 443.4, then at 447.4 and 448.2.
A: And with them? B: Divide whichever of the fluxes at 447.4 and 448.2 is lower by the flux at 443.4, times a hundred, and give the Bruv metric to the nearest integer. 97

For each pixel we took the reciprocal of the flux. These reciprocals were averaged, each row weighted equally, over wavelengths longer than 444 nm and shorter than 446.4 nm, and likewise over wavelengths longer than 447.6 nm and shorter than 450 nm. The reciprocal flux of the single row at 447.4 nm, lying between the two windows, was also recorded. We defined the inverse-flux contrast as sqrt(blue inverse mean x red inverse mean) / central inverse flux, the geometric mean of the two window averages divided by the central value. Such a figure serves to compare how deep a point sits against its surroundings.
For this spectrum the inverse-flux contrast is 0.97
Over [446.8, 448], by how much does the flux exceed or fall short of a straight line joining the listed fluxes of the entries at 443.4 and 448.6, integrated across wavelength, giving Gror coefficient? -1.8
